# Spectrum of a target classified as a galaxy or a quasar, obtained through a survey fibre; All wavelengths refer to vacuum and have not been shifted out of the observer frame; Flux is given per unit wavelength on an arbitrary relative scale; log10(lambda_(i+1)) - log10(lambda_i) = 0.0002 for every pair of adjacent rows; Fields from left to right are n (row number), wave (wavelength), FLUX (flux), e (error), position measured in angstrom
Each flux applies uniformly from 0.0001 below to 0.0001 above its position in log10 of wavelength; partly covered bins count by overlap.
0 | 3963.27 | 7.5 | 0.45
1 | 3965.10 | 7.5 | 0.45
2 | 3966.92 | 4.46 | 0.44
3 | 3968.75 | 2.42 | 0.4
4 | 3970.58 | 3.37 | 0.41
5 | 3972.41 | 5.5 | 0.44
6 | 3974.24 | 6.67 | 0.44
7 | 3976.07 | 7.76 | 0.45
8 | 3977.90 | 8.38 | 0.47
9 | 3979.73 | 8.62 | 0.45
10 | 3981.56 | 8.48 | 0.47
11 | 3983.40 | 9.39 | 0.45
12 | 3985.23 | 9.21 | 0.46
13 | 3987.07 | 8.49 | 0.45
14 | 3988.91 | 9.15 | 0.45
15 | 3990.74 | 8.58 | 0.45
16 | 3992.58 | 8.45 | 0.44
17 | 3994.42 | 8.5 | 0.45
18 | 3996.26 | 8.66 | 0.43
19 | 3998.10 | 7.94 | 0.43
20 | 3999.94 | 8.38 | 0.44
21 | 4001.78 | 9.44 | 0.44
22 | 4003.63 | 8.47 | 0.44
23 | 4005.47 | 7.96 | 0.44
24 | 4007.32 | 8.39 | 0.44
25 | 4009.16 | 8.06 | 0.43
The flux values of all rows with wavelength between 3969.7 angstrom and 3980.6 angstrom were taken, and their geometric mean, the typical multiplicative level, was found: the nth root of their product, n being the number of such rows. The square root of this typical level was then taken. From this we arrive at 2.53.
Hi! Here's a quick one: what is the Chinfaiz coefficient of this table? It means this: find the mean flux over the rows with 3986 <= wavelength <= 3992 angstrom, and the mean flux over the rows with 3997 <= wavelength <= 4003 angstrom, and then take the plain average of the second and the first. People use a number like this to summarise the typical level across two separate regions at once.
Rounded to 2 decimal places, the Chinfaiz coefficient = 8.66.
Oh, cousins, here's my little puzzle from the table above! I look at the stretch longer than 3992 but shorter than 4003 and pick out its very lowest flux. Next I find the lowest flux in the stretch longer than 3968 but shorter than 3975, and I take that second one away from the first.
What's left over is 5.5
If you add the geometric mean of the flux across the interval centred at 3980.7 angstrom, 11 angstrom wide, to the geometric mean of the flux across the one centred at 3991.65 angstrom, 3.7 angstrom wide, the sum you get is 17.1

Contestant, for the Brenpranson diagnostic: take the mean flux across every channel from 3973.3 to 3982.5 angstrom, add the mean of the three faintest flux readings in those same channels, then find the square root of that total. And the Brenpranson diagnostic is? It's 3.95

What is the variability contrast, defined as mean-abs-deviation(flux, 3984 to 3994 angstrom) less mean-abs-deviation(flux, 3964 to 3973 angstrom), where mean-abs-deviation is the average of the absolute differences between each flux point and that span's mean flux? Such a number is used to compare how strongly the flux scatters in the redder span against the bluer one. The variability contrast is -1.2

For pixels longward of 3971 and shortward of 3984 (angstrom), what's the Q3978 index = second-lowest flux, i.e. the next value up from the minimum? 6.67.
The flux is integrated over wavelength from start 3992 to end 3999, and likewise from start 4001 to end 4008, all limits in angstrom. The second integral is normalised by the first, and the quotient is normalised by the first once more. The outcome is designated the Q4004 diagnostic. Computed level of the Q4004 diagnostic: 0.017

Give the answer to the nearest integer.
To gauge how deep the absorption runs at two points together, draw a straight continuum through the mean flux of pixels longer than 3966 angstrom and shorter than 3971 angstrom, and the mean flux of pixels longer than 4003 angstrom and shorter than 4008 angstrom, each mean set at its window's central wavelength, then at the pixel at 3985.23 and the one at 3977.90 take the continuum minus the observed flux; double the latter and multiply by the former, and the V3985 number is 27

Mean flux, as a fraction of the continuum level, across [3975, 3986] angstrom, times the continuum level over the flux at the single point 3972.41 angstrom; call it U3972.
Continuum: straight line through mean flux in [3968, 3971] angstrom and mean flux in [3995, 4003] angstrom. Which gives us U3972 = 1.08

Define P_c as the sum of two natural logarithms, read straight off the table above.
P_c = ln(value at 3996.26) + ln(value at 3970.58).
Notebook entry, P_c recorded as 3.37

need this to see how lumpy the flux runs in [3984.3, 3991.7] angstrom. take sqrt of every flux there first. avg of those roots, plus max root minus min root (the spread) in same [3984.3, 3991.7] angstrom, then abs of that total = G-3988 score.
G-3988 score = 3.10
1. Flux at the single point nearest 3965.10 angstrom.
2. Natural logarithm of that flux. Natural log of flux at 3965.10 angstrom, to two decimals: 2.01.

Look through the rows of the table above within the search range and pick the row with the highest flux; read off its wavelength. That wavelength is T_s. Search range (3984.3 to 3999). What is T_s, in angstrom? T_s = 3985.23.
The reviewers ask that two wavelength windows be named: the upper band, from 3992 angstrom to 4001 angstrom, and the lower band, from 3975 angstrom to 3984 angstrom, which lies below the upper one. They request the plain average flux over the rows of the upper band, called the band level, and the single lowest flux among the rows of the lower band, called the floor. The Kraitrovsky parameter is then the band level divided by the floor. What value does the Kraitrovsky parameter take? 1.1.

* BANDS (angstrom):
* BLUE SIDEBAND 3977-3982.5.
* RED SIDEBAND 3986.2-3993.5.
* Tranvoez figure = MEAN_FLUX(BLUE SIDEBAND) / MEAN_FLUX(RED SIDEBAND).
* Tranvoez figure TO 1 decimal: 1.0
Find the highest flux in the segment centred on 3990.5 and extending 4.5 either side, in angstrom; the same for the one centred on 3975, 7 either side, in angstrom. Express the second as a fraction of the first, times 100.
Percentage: 94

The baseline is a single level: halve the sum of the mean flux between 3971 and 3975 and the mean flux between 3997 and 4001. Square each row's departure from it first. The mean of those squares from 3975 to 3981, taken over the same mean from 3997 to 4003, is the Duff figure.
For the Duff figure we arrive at 0.6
